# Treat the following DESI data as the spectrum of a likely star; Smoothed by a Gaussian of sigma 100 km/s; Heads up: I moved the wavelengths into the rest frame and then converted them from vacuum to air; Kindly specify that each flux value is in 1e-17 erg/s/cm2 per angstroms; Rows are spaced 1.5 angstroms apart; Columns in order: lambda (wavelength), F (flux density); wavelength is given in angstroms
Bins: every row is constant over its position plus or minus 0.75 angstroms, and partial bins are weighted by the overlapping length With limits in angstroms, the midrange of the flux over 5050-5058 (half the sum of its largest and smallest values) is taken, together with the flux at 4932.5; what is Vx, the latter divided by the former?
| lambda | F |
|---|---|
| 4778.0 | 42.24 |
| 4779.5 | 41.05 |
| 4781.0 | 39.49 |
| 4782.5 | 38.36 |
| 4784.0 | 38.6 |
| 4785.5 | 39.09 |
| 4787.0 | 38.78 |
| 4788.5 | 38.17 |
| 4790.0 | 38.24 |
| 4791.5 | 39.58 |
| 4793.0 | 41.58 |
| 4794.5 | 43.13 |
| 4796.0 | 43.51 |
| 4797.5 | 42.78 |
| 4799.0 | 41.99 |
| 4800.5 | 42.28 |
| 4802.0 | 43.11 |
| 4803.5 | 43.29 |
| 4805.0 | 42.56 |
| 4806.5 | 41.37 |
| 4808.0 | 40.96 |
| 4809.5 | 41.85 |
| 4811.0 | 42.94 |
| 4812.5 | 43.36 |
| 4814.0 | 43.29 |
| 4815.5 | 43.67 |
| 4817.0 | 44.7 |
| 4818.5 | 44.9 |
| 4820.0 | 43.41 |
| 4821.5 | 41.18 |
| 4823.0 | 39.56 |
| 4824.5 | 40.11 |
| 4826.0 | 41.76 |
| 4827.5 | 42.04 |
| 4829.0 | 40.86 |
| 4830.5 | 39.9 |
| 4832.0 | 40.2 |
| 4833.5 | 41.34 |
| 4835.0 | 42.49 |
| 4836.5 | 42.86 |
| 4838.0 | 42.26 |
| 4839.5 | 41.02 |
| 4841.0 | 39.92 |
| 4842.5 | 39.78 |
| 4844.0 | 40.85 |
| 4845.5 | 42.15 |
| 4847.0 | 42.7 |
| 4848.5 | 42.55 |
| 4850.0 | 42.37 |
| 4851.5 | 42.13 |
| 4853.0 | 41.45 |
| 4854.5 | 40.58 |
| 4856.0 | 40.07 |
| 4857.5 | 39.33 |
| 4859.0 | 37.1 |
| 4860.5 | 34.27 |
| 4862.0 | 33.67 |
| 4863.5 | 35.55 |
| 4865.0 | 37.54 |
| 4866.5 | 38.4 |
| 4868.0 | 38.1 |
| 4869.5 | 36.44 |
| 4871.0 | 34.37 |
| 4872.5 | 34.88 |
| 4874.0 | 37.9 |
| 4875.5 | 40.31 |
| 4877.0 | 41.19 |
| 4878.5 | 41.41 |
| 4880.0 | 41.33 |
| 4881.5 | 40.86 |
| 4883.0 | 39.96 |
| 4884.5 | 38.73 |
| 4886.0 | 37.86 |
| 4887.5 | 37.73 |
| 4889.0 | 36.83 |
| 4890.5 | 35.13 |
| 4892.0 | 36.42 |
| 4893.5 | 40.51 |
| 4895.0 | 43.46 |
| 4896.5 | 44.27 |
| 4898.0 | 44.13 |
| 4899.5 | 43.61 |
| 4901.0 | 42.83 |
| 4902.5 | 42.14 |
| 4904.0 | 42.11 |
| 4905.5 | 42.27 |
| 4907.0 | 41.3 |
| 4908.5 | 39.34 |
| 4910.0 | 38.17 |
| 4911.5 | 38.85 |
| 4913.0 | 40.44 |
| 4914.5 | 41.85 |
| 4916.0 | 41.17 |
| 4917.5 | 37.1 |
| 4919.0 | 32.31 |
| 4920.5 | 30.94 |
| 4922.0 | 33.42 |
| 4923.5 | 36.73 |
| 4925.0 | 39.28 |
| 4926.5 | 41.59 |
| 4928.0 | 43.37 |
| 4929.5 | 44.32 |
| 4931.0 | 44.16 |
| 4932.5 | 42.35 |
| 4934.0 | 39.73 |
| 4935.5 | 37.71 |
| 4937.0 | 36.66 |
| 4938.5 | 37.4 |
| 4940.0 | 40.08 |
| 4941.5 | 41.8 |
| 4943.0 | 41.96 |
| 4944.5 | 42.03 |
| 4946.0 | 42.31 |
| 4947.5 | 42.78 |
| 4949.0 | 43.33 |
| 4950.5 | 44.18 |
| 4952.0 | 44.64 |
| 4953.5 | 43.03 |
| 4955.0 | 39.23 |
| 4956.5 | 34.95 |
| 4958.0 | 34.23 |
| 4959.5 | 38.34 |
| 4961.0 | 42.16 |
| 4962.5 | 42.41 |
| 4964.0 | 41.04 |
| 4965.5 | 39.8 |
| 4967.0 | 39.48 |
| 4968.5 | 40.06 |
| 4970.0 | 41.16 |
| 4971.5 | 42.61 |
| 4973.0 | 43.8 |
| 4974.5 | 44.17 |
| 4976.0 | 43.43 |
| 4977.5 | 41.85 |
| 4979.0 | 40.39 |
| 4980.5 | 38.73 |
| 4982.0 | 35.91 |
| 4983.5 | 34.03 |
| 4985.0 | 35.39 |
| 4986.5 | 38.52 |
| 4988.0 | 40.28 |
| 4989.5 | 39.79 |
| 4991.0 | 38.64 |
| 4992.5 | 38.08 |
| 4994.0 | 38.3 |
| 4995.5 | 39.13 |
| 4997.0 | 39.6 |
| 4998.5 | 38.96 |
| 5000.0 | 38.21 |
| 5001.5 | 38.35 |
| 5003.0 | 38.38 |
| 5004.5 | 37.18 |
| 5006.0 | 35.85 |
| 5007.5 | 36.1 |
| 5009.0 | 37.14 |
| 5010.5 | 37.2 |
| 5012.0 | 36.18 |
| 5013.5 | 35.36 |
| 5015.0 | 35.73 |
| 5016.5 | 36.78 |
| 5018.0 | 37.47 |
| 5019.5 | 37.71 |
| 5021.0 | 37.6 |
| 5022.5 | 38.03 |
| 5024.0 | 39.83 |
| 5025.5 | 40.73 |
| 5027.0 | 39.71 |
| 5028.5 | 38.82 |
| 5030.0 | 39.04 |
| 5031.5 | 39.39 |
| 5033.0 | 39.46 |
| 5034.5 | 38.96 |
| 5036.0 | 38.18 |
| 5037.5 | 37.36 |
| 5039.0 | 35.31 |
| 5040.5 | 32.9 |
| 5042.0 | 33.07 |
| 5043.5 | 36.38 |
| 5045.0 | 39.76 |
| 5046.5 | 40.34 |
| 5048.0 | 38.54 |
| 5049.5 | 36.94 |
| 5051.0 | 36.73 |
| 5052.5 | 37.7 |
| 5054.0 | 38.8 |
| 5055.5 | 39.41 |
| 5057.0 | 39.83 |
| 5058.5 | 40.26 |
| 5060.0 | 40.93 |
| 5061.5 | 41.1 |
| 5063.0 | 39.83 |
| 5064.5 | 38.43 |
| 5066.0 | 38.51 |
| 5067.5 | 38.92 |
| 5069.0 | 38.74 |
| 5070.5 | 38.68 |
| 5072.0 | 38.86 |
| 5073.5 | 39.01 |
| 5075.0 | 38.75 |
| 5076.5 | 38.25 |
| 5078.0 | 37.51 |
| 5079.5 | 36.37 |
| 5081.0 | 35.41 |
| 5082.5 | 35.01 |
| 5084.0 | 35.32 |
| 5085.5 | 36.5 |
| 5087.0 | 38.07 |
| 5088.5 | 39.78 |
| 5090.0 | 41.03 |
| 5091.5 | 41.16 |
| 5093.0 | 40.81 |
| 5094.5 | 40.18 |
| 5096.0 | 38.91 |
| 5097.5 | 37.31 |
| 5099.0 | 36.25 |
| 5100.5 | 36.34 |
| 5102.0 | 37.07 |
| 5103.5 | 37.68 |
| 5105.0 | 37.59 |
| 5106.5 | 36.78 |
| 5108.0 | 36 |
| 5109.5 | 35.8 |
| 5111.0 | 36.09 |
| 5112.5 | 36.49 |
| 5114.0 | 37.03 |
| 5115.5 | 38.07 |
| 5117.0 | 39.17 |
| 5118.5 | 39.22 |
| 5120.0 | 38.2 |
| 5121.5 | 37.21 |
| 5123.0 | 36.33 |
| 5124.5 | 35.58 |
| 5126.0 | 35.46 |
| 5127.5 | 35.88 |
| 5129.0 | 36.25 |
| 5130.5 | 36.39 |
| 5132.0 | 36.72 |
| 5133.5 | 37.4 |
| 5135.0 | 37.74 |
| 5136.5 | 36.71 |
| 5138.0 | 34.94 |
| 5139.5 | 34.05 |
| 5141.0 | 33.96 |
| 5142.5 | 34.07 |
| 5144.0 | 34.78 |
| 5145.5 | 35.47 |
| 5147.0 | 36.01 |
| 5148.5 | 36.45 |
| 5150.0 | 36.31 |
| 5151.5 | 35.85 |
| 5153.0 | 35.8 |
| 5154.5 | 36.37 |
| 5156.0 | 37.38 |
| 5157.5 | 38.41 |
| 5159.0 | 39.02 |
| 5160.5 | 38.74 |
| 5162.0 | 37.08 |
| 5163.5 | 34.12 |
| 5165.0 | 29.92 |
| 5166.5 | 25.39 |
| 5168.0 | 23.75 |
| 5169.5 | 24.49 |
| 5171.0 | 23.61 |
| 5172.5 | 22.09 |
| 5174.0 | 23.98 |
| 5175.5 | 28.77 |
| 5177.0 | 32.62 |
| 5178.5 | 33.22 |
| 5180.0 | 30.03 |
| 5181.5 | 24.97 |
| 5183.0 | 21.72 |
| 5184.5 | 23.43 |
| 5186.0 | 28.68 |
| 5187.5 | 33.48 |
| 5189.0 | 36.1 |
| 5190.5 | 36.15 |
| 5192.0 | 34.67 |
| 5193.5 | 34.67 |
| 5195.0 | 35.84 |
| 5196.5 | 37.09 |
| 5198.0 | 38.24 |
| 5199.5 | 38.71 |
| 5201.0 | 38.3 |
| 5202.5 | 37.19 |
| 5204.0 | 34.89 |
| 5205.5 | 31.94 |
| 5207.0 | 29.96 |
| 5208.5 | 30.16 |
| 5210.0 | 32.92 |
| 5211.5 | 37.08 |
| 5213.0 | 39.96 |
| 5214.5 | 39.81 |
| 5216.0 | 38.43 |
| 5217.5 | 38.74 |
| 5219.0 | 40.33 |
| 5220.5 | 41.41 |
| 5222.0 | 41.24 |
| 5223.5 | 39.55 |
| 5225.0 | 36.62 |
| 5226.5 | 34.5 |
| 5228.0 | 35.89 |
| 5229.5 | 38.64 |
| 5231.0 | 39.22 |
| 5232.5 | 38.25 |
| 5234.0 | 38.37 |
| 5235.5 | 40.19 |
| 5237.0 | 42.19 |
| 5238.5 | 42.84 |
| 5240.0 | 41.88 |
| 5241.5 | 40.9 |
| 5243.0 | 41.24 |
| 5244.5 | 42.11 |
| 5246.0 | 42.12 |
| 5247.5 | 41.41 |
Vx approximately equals 1.11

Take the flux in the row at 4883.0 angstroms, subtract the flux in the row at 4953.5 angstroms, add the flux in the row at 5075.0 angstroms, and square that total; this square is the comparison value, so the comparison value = 1273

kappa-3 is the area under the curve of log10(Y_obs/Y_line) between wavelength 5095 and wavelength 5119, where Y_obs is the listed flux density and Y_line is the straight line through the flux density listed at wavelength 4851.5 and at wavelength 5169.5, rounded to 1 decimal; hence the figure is 3.0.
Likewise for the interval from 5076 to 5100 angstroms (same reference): 2.8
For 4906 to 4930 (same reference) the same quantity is 0.0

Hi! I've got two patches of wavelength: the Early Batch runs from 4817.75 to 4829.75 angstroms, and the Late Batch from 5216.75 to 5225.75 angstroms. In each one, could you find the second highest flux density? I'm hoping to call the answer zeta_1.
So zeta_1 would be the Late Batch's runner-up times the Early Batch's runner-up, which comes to 1790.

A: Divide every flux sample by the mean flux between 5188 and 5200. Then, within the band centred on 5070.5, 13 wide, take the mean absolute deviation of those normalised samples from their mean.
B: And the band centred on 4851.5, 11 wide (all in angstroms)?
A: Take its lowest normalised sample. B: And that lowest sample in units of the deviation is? 209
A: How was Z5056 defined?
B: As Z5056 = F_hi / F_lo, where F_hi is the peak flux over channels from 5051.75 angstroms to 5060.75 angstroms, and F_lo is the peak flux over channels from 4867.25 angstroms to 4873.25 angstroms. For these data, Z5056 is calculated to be 1.07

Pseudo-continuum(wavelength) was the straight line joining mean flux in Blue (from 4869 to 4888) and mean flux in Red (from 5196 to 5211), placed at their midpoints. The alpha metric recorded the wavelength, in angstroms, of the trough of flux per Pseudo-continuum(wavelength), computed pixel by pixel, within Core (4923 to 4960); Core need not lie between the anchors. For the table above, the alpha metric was 4958.0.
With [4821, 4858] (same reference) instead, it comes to 4823.0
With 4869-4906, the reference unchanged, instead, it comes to 4871.0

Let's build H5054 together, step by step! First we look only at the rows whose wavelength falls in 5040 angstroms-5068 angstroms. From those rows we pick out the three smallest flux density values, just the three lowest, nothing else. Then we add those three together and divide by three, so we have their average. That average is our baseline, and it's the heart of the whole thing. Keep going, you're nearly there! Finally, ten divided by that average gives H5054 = 0.293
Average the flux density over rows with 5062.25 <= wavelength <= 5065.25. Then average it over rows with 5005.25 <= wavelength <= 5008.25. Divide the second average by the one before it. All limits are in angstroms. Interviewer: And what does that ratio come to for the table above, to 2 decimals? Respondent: 0.92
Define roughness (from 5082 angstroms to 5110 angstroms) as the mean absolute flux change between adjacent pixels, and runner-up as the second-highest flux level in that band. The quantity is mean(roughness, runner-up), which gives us 20.9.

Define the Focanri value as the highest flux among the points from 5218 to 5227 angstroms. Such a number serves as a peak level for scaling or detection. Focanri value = 41.41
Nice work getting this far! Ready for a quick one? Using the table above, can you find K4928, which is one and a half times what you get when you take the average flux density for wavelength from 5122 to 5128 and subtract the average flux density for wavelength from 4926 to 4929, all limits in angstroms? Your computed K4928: -10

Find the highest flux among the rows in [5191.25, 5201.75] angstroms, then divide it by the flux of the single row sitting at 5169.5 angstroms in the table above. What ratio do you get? 1.58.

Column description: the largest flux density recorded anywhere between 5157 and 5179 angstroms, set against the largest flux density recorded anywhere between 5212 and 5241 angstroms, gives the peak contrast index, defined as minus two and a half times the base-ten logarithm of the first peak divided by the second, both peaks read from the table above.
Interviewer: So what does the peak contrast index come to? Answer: 0.10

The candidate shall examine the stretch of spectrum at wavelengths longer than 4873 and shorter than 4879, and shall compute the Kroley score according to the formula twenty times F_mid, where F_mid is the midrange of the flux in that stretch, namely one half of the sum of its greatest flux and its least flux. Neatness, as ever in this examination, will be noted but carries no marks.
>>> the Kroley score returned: 793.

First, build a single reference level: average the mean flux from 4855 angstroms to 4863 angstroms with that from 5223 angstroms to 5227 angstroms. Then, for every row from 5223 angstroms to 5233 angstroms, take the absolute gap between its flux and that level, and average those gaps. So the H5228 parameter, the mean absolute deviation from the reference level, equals 1.7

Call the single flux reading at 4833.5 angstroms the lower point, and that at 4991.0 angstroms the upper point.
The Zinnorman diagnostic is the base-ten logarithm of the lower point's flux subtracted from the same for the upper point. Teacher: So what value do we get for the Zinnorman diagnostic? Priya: -0.03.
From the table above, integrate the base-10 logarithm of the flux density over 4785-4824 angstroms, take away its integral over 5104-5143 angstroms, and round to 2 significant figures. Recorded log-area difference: 2.3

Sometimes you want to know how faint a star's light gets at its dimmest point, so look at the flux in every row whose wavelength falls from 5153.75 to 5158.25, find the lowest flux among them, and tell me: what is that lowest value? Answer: 36.37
